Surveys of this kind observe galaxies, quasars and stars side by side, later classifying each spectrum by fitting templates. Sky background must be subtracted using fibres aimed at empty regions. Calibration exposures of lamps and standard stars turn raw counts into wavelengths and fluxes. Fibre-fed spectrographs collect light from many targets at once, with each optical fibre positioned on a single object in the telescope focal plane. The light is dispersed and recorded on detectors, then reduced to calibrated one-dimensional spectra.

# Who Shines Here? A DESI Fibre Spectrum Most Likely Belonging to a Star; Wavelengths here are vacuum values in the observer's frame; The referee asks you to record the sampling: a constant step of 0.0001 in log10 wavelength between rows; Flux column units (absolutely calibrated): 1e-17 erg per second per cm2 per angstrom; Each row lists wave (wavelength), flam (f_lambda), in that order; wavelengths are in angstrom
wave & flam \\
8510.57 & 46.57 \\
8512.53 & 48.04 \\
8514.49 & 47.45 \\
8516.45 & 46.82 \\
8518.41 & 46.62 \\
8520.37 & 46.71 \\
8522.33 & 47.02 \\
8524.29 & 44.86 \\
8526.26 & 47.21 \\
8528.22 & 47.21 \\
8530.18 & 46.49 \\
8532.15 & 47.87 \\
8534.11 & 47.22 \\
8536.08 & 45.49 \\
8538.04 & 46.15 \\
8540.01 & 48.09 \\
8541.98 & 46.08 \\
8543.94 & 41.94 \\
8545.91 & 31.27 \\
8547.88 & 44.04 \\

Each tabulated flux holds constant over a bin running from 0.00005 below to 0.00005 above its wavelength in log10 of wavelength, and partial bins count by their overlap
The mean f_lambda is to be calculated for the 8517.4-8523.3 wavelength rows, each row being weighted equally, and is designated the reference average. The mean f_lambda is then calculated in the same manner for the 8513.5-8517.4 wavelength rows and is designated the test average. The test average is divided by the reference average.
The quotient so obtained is 1.01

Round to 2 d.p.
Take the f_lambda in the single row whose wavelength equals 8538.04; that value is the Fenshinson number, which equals 46.15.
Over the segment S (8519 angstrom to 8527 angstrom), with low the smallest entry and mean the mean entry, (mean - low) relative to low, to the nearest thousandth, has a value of 0.035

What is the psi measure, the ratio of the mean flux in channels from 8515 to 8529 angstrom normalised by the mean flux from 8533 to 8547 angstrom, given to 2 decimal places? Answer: 1.07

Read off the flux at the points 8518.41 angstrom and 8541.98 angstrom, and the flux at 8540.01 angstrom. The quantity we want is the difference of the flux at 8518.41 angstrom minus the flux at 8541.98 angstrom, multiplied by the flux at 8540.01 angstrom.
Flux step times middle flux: 26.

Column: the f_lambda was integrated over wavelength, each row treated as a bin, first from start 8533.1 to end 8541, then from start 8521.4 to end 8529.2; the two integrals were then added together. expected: 733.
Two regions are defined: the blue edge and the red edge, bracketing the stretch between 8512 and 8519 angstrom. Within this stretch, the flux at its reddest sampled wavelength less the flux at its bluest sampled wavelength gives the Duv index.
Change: -1.4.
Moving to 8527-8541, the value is 0.9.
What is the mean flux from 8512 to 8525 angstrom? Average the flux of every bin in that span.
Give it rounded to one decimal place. 46.8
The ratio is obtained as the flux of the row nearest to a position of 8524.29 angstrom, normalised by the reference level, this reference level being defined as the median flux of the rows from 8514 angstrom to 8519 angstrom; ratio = 0.96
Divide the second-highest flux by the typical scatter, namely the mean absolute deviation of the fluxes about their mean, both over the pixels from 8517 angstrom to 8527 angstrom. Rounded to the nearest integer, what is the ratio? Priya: 72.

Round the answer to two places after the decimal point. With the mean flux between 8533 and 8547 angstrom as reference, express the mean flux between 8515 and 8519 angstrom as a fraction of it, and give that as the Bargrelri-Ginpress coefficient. 1.07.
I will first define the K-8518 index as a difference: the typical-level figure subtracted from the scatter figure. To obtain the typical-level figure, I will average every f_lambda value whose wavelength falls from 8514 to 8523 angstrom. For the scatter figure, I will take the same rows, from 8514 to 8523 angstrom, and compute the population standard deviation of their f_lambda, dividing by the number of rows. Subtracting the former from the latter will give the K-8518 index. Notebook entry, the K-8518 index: -46.6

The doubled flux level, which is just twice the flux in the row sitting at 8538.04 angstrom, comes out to 92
